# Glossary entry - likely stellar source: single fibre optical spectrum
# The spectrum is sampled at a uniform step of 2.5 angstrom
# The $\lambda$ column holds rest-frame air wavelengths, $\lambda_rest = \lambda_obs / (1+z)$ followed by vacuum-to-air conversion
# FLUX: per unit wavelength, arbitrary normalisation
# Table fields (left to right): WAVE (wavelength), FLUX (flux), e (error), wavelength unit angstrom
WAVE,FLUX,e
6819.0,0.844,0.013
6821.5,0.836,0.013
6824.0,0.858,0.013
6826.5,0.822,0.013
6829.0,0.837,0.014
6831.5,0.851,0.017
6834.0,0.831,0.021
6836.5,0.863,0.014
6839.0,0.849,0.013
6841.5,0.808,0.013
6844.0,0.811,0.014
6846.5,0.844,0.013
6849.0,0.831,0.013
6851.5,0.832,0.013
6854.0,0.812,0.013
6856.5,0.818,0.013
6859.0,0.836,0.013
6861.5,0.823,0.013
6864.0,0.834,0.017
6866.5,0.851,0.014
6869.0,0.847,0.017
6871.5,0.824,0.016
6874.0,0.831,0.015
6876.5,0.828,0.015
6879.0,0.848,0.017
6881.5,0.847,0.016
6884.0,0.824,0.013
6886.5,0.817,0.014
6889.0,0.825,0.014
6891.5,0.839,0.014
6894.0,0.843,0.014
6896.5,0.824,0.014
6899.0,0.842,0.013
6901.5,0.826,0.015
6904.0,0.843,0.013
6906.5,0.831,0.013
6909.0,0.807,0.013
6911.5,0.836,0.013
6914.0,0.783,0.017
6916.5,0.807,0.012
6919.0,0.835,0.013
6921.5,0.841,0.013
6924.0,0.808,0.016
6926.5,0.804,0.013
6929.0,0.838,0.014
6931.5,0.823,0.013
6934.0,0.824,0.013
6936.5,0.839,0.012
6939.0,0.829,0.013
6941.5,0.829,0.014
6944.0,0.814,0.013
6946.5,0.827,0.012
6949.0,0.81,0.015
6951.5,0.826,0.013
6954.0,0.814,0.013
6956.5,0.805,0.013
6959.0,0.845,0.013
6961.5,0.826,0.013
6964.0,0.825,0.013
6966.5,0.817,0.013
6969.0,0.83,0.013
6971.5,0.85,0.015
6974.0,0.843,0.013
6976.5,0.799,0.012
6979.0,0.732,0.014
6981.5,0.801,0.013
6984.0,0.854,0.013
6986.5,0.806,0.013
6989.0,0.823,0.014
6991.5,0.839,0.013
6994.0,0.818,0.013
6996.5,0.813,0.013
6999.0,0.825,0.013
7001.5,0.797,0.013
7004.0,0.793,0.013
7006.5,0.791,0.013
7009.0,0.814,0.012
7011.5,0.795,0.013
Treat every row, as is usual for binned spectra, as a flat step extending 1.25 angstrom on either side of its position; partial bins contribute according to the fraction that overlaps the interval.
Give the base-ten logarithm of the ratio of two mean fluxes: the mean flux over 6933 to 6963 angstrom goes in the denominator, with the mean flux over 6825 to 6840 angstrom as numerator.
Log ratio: 0.0095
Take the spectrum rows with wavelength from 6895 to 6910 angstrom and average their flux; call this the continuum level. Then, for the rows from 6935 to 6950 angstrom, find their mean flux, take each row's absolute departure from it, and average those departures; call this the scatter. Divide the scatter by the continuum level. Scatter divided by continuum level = 0.010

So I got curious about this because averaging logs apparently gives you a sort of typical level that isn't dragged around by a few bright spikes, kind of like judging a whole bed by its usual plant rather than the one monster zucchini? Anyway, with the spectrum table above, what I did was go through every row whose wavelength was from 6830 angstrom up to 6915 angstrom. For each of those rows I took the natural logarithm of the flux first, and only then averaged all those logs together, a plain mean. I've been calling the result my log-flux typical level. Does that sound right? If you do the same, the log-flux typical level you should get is -0.185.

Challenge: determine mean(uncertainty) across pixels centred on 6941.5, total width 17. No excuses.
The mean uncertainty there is 0.0131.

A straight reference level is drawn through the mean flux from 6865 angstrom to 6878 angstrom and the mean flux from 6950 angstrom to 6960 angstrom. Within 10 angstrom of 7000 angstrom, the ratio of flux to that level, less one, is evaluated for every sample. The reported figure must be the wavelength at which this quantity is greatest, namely 6991.5 angstrom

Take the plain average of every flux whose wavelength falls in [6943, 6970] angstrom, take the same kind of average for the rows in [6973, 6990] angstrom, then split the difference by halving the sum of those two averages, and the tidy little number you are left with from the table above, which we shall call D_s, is 0.815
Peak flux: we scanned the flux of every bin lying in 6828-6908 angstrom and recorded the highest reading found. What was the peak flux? 0.863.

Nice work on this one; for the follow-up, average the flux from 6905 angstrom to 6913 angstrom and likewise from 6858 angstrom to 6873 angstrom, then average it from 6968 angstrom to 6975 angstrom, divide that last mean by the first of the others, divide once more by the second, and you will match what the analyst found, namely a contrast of 1.22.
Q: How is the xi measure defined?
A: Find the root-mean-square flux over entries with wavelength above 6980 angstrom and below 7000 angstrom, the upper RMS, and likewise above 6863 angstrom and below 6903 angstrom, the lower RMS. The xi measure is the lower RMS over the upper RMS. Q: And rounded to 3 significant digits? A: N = 1.01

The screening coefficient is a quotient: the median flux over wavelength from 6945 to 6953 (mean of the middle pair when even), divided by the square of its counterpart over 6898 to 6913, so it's 1.19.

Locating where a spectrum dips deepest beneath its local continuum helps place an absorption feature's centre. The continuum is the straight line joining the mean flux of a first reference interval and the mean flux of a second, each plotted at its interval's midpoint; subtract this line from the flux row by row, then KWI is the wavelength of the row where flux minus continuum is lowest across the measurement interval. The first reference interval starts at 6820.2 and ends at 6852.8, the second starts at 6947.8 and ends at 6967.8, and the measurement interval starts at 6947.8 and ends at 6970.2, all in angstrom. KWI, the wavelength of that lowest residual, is 6956.5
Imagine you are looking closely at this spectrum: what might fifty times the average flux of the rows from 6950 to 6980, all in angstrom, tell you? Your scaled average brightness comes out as 40.9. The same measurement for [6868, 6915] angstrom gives 41.5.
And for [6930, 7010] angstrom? 40.9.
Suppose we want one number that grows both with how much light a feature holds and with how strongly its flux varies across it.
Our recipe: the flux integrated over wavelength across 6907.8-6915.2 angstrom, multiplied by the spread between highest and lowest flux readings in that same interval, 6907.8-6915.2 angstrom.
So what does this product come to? 0.32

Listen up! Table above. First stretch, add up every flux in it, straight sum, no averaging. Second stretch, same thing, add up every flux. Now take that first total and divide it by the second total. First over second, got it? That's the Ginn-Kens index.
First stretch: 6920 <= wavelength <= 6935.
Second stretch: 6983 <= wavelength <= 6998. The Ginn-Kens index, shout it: 0.997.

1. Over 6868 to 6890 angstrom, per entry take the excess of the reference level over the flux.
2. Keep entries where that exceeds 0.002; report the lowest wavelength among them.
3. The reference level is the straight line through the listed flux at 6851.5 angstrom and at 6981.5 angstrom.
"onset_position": 6871.5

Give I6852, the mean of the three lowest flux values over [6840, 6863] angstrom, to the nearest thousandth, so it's 0.810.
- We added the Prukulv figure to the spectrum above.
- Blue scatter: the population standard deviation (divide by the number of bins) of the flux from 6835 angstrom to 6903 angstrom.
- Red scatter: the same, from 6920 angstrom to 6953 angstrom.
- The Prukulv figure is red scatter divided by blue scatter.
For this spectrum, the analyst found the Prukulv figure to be 0.85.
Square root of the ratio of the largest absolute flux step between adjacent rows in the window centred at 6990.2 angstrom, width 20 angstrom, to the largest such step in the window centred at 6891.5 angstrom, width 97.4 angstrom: 1.0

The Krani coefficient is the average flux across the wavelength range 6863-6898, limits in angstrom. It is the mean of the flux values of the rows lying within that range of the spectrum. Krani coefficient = 0.834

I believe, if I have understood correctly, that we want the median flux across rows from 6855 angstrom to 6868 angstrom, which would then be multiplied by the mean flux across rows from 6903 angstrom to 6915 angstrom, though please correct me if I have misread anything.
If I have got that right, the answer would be 0.684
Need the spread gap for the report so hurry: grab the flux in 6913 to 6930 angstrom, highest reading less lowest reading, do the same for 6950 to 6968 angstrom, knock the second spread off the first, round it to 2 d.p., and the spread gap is 0.02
